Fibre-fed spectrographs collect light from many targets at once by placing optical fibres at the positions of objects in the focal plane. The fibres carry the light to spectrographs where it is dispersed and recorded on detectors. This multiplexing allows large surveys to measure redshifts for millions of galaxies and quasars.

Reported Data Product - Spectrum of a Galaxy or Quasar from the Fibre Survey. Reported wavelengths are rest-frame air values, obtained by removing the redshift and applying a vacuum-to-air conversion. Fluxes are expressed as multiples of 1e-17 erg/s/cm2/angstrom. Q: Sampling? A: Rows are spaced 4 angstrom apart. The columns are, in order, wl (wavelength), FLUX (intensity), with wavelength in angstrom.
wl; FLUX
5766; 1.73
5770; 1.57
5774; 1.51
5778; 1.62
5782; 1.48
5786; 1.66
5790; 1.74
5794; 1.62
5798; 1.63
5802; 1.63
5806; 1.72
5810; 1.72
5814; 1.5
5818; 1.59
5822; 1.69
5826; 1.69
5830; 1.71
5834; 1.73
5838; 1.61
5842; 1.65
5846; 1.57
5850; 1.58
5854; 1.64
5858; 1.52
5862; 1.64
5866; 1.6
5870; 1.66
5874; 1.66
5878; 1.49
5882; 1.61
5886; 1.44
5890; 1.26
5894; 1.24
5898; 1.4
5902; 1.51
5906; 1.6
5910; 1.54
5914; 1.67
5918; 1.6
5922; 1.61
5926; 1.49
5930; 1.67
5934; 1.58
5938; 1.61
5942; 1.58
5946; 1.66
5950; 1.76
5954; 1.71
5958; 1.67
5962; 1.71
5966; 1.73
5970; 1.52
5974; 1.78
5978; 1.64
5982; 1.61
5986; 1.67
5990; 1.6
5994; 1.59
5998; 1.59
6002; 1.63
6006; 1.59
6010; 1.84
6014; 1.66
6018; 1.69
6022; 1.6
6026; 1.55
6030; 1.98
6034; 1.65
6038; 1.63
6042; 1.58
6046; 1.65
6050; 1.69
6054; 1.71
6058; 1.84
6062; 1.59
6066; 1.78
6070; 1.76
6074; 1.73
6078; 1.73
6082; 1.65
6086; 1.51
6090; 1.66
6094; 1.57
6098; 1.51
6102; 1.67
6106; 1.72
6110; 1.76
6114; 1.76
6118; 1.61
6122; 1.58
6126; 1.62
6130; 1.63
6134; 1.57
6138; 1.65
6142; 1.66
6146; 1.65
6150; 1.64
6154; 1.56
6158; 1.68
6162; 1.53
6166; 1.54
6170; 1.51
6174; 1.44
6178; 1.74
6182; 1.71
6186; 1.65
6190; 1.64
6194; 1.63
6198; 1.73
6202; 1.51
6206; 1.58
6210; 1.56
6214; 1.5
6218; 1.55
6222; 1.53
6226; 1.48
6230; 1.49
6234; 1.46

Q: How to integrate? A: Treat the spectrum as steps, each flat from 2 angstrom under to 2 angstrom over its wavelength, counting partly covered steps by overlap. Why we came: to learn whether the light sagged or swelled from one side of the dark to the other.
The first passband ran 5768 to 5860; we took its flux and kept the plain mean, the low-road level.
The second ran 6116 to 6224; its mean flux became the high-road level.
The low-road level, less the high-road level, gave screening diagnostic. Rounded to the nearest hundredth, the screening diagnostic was 0.03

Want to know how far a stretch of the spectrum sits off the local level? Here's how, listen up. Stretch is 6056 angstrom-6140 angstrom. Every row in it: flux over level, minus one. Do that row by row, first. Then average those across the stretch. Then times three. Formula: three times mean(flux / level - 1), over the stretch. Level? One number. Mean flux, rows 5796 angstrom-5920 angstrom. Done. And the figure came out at 0.148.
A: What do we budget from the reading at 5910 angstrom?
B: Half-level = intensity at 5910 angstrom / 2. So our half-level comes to 0.77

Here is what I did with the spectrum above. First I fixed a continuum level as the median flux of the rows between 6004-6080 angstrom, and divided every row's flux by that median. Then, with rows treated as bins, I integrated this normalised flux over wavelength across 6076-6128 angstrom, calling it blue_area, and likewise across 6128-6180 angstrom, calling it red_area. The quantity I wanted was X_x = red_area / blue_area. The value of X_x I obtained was 0.97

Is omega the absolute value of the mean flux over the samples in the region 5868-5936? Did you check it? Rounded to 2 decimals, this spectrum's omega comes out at 1.53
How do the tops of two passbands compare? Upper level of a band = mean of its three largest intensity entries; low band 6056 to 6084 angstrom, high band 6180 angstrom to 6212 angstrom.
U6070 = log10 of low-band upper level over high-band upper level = 0.024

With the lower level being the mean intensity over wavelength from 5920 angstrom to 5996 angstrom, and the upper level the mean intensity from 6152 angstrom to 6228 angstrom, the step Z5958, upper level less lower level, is -0.059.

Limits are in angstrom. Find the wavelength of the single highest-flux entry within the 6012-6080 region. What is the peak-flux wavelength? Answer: 6030 angstrom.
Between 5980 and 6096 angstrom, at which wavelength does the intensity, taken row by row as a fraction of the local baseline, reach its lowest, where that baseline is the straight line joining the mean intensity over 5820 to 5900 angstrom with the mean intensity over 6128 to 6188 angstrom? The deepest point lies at 6086 angstrom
